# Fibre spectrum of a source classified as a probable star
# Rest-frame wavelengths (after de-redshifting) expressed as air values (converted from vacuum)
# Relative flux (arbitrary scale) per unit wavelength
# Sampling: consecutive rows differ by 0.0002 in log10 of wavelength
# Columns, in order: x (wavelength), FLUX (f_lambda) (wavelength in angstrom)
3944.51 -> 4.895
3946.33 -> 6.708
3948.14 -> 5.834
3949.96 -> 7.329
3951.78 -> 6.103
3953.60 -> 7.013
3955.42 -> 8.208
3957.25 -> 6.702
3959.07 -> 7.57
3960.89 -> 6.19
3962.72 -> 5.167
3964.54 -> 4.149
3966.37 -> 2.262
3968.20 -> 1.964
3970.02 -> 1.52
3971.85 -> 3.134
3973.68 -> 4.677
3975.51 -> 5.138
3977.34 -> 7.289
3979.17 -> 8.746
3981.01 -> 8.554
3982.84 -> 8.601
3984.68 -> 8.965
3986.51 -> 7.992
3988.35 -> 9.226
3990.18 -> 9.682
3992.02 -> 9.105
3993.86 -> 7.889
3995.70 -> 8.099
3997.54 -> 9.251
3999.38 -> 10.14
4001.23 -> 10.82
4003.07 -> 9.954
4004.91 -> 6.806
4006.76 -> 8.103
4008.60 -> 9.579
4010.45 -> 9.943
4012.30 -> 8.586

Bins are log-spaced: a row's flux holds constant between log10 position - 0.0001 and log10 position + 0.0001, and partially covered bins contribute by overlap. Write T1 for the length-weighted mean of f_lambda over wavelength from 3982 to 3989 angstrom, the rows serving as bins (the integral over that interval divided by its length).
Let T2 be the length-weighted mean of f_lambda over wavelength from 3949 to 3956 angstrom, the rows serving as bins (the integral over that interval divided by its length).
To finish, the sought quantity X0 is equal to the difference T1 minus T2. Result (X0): 1.6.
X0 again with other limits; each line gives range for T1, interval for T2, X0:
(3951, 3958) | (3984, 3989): -1.7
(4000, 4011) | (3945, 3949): 3.1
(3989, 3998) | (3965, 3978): 5.1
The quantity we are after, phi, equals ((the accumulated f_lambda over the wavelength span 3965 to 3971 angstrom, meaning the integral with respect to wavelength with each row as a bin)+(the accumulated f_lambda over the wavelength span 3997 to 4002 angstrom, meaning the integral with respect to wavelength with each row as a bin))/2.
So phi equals 32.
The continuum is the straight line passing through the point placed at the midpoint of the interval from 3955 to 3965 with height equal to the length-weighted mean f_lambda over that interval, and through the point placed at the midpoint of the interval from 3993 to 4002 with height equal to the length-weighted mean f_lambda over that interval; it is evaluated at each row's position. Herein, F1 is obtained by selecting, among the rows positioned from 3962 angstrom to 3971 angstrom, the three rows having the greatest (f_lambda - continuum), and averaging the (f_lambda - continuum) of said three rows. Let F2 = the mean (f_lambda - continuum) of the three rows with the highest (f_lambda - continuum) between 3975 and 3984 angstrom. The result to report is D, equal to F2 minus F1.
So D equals 3.5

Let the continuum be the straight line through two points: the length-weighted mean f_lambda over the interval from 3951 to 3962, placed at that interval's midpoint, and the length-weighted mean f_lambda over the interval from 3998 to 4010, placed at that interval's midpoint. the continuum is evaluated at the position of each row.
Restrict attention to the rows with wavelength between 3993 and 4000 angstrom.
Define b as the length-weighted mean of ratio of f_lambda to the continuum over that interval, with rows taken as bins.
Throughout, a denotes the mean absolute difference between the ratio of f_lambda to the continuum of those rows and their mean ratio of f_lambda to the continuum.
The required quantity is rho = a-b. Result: -0.90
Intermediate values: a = 0.09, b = 0.99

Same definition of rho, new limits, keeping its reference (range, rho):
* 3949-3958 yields -0.95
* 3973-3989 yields -0.80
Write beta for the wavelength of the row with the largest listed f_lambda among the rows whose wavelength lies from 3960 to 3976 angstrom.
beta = 3960.89 angstrom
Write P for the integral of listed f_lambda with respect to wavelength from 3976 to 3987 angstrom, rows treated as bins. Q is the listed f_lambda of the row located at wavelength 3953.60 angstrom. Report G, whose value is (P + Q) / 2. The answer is 49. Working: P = 91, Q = 7.013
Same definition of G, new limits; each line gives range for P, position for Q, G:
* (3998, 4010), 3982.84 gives 60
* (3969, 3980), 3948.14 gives 31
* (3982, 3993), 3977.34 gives 53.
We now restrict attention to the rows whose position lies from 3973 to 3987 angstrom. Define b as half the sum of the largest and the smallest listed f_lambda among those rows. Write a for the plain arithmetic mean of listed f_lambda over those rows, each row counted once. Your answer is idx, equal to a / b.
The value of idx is 1.10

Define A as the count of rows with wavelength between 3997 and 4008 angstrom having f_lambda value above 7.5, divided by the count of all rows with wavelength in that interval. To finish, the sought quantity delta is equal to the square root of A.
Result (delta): 0.91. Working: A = 0.8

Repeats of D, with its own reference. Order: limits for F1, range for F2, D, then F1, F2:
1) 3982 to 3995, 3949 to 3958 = 0.9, 0.82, 1.72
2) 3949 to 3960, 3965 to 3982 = -1.4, 1.77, 0.39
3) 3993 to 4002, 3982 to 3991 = 0.1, 0.71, 0.82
